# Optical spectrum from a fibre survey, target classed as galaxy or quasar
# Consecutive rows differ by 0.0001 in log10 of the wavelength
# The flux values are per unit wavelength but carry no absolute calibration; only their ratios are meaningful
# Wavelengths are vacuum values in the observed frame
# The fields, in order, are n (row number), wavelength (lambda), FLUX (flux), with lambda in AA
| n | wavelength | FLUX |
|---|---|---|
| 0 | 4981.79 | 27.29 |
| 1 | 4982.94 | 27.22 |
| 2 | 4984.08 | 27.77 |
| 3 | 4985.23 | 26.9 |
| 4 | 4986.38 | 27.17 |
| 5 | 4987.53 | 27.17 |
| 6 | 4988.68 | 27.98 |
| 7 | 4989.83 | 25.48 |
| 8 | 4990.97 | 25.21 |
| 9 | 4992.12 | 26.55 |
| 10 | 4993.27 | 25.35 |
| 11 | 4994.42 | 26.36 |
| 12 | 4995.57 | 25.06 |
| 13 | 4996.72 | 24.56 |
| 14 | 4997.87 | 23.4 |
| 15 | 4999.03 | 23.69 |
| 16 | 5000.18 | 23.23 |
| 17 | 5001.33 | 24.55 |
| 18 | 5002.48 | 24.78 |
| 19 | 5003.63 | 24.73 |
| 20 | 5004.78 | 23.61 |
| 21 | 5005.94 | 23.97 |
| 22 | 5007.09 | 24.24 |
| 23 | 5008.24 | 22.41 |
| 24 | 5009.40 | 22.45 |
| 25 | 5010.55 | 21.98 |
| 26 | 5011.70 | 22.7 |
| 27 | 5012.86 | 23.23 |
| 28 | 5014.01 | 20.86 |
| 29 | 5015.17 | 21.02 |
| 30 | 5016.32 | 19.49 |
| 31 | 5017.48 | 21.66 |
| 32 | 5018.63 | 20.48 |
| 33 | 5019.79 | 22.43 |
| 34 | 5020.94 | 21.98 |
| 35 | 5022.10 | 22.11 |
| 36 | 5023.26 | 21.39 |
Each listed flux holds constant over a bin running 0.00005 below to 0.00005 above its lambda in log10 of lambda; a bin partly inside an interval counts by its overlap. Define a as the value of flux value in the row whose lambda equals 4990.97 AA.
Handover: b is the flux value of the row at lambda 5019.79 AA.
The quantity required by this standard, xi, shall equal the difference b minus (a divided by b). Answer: 21.3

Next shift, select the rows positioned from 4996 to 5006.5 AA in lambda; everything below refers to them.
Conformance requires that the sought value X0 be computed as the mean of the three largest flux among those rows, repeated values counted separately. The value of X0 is 25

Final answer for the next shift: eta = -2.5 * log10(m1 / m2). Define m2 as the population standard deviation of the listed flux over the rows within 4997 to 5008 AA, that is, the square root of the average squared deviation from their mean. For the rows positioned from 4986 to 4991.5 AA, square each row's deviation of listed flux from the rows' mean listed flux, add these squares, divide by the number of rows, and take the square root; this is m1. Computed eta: -0.7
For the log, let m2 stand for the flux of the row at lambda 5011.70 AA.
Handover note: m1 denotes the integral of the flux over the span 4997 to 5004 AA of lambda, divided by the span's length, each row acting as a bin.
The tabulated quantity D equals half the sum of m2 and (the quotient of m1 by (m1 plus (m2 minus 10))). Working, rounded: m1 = 24.1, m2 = 22.7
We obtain 11.7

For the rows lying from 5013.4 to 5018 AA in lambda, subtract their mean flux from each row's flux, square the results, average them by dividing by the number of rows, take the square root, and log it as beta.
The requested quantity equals 0.8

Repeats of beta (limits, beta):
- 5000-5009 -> 0.8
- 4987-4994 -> 1.0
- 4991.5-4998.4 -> 1.1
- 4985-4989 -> 0.4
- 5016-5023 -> 1.0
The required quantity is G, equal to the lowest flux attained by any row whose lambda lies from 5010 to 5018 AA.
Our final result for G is 19.49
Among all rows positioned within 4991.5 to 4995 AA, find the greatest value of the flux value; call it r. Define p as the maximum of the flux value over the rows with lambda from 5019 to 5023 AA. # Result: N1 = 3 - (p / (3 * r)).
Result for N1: 2.72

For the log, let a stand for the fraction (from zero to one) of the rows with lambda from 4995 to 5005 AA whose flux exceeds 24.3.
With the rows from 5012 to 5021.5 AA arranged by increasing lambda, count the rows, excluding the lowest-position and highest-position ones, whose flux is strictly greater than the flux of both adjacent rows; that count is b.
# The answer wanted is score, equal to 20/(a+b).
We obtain 5.6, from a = 0.6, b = 3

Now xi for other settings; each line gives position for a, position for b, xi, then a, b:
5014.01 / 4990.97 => 24.4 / 20.86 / 25.21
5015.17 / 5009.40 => 21.5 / 21.02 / 22.45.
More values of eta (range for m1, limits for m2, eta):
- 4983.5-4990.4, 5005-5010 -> 0.0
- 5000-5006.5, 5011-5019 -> 0.8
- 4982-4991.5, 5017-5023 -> -0.4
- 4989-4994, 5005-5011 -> 0.6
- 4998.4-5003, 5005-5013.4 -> 0.2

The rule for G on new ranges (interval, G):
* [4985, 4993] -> 25.21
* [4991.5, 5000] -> 23.4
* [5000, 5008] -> 23.23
